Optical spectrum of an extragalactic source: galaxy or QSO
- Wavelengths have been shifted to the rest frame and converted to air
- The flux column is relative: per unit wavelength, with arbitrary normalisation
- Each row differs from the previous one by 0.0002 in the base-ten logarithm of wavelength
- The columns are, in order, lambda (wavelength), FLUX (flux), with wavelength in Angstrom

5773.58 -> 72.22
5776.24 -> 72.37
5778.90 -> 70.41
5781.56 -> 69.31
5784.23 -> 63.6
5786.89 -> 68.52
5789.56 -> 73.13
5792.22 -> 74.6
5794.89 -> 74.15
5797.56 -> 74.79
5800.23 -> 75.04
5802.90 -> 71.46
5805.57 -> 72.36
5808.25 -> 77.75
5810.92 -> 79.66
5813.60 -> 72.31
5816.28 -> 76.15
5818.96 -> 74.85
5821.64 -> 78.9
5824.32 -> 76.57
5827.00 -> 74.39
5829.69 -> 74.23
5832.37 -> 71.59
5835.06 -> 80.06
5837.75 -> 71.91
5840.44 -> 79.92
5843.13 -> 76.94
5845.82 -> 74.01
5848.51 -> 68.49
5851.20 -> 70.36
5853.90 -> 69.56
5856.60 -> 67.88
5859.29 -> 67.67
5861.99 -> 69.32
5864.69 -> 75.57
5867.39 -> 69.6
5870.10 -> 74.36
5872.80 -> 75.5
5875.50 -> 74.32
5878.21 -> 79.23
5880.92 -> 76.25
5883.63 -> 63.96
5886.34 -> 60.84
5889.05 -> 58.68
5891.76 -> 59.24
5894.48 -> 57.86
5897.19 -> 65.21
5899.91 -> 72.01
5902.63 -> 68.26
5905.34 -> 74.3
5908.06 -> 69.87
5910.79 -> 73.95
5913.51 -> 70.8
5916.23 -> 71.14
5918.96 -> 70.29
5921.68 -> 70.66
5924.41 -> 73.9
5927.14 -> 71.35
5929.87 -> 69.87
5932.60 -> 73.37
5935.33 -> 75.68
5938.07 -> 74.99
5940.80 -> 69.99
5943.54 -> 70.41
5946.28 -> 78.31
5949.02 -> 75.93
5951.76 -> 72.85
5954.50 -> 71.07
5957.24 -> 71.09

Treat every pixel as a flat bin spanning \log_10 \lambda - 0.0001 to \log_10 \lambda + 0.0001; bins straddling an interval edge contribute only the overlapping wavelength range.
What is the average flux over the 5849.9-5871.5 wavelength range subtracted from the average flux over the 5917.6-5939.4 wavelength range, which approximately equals 2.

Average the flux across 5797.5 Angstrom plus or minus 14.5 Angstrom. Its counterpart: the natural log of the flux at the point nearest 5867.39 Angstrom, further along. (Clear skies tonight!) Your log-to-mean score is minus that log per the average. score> -0.0580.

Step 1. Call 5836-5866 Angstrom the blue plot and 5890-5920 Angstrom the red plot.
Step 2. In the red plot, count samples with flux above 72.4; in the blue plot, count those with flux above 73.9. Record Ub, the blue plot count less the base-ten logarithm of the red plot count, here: 3.7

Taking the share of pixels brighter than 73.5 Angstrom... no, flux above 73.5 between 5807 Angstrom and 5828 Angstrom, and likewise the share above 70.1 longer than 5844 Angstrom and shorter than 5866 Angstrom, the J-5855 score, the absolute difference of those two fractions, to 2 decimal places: 0.50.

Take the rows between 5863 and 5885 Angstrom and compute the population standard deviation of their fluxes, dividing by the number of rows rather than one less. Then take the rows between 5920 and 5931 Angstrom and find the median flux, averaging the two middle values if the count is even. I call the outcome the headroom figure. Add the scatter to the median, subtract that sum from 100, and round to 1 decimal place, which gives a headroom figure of 24.6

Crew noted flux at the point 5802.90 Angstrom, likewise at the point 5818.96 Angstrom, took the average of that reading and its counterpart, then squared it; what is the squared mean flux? 5352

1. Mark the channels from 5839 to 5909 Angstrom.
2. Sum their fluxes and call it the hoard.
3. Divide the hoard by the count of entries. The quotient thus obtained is 70.0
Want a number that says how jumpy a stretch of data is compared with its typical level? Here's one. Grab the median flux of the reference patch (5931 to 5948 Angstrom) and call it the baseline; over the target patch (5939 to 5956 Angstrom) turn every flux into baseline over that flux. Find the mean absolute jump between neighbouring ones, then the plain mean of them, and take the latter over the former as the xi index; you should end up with 24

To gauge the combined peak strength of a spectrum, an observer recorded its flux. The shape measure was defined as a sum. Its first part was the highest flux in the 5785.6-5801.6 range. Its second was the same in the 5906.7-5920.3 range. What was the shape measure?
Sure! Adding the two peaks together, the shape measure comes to 149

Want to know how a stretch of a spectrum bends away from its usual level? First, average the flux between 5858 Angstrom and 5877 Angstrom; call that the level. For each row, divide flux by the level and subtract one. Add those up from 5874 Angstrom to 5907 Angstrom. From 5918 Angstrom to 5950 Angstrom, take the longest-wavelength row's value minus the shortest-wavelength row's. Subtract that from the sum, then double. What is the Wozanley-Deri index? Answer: -1.8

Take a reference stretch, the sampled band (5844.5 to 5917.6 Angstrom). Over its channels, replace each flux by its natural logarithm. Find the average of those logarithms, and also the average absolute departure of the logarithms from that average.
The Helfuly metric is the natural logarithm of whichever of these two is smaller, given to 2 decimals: -2.76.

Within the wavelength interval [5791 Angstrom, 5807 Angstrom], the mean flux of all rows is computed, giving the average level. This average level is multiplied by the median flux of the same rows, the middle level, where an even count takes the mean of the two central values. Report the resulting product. 5484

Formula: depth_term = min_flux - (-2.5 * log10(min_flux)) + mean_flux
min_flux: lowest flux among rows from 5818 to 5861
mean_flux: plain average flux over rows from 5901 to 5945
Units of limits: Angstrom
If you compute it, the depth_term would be 144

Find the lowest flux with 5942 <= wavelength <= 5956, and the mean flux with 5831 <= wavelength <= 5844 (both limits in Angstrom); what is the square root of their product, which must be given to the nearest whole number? 73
